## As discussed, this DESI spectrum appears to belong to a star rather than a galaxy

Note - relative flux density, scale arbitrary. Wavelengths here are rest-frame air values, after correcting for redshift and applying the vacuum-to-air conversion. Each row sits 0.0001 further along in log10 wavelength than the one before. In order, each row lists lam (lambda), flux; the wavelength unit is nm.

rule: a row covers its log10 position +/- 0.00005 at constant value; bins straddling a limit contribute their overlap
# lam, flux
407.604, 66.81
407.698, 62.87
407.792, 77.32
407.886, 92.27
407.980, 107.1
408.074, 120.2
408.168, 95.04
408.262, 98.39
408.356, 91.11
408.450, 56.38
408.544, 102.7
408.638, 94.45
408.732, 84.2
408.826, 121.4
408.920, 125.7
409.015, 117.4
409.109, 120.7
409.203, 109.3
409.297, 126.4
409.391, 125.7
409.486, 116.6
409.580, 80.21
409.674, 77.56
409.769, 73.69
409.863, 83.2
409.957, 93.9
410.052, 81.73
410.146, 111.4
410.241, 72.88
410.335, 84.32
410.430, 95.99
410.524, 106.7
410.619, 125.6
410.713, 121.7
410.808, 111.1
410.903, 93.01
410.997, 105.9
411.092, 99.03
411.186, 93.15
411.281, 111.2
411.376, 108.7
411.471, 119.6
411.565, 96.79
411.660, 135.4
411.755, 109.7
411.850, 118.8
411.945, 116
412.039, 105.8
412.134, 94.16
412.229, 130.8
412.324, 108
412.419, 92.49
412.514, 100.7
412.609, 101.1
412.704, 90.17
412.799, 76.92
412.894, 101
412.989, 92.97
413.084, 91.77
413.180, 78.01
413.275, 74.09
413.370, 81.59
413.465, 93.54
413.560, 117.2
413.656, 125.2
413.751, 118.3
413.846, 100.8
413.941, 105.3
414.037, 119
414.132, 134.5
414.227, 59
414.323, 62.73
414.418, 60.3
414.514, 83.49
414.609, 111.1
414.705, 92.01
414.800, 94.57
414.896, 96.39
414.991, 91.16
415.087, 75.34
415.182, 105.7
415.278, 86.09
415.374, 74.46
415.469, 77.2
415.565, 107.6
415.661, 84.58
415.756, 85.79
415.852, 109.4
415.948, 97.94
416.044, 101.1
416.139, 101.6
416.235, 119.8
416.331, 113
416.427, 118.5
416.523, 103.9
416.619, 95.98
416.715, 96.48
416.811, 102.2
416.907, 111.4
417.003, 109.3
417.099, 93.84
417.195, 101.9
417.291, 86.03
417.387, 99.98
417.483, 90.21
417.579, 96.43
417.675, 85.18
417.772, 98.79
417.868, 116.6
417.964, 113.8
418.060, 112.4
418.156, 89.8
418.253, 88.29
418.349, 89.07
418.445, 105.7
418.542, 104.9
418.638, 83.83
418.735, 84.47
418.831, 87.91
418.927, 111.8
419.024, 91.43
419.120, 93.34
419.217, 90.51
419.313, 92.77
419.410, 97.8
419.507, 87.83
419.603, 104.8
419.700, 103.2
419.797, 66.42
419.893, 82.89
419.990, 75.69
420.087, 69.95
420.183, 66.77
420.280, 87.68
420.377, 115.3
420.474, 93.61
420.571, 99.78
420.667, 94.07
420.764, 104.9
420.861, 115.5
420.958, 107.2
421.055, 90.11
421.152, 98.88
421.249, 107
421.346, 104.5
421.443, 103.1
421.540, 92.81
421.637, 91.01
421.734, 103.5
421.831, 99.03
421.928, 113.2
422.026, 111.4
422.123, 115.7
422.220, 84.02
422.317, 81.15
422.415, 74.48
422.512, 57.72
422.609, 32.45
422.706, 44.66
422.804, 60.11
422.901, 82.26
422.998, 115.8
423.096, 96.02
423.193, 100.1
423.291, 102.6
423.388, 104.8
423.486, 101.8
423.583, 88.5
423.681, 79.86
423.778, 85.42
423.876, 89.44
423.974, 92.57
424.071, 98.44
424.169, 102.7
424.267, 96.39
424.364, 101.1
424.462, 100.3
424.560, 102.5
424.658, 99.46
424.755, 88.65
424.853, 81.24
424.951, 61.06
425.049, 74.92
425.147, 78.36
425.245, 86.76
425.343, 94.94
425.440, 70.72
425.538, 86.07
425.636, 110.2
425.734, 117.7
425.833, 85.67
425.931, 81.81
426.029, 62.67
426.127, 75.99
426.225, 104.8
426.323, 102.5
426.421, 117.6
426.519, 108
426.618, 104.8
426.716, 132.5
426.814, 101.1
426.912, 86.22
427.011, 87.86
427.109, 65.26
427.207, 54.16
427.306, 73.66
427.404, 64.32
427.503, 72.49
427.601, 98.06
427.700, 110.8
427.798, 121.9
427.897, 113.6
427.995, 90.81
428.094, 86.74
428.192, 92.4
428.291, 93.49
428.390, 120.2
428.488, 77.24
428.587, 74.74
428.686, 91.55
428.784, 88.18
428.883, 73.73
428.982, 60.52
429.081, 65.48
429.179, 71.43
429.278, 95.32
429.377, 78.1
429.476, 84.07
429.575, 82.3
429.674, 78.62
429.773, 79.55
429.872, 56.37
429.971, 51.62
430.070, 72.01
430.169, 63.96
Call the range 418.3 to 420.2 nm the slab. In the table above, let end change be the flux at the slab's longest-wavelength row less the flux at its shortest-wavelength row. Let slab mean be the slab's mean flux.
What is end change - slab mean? -112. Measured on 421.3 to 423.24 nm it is -93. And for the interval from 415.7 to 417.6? -91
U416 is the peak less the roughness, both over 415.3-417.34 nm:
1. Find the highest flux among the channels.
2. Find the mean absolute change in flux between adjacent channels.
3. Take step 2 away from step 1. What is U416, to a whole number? 109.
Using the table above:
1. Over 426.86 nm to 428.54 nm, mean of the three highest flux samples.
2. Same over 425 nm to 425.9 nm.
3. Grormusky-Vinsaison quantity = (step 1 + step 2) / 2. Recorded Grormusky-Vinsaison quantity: 113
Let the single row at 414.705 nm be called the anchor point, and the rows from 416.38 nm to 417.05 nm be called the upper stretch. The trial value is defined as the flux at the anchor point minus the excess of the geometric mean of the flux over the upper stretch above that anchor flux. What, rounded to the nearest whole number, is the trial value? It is 79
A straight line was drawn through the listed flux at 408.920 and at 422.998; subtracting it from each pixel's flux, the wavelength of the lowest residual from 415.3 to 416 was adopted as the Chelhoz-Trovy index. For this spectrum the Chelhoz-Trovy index 415.374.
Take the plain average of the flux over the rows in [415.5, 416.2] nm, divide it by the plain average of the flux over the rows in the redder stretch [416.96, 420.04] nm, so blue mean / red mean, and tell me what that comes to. 1.04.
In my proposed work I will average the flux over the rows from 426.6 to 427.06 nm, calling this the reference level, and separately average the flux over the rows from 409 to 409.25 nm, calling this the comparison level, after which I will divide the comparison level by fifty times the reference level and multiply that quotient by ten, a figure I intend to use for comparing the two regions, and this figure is 0.226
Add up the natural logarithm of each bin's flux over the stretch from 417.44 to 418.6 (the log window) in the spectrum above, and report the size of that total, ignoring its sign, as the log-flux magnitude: 55.1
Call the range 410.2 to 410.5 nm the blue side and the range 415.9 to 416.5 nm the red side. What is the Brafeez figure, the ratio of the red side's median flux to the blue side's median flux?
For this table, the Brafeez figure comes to 1.27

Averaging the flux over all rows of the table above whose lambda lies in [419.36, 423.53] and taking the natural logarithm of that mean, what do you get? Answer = 4.52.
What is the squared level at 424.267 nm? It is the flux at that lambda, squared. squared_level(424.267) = 9291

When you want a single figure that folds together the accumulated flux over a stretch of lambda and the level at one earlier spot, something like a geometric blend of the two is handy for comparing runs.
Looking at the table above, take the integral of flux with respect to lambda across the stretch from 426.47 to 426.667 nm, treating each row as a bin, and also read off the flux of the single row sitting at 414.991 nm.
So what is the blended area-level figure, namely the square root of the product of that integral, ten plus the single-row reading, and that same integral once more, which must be 210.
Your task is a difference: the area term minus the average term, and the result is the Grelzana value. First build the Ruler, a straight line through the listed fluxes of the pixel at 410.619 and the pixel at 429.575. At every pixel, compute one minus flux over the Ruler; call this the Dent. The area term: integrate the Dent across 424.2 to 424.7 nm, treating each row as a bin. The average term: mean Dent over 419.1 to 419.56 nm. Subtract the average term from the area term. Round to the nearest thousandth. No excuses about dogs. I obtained -0.157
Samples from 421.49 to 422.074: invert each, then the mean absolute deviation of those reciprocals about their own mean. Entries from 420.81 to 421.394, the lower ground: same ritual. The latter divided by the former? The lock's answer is 0.84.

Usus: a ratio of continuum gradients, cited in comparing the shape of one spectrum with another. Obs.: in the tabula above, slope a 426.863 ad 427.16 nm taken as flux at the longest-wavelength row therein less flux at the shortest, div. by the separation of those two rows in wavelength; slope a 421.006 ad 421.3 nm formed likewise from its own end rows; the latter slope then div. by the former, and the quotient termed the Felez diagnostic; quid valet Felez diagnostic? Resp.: -0.8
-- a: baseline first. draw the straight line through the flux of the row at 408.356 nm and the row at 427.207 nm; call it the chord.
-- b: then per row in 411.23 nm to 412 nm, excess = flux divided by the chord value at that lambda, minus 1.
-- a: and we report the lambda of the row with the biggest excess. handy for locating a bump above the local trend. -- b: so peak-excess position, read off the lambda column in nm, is 411.660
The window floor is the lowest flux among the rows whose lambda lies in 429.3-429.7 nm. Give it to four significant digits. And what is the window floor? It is 78.10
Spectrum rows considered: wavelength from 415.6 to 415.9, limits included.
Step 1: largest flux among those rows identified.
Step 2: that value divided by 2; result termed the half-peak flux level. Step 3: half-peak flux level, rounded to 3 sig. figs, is 54.7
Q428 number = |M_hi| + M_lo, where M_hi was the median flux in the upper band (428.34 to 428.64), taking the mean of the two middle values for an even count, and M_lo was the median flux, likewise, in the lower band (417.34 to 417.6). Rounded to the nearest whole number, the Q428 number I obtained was 174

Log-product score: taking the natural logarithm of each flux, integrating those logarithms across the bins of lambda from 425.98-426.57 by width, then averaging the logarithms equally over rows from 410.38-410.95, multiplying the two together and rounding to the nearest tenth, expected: 12.5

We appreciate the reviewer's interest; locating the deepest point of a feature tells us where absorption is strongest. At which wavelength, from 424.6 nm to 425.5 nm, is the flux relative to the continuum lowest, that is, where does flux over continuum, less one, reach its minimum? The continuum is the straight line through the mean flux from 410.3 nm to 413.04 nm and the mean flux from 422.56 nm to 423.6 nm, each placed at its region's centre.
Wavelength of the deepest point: 424.951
